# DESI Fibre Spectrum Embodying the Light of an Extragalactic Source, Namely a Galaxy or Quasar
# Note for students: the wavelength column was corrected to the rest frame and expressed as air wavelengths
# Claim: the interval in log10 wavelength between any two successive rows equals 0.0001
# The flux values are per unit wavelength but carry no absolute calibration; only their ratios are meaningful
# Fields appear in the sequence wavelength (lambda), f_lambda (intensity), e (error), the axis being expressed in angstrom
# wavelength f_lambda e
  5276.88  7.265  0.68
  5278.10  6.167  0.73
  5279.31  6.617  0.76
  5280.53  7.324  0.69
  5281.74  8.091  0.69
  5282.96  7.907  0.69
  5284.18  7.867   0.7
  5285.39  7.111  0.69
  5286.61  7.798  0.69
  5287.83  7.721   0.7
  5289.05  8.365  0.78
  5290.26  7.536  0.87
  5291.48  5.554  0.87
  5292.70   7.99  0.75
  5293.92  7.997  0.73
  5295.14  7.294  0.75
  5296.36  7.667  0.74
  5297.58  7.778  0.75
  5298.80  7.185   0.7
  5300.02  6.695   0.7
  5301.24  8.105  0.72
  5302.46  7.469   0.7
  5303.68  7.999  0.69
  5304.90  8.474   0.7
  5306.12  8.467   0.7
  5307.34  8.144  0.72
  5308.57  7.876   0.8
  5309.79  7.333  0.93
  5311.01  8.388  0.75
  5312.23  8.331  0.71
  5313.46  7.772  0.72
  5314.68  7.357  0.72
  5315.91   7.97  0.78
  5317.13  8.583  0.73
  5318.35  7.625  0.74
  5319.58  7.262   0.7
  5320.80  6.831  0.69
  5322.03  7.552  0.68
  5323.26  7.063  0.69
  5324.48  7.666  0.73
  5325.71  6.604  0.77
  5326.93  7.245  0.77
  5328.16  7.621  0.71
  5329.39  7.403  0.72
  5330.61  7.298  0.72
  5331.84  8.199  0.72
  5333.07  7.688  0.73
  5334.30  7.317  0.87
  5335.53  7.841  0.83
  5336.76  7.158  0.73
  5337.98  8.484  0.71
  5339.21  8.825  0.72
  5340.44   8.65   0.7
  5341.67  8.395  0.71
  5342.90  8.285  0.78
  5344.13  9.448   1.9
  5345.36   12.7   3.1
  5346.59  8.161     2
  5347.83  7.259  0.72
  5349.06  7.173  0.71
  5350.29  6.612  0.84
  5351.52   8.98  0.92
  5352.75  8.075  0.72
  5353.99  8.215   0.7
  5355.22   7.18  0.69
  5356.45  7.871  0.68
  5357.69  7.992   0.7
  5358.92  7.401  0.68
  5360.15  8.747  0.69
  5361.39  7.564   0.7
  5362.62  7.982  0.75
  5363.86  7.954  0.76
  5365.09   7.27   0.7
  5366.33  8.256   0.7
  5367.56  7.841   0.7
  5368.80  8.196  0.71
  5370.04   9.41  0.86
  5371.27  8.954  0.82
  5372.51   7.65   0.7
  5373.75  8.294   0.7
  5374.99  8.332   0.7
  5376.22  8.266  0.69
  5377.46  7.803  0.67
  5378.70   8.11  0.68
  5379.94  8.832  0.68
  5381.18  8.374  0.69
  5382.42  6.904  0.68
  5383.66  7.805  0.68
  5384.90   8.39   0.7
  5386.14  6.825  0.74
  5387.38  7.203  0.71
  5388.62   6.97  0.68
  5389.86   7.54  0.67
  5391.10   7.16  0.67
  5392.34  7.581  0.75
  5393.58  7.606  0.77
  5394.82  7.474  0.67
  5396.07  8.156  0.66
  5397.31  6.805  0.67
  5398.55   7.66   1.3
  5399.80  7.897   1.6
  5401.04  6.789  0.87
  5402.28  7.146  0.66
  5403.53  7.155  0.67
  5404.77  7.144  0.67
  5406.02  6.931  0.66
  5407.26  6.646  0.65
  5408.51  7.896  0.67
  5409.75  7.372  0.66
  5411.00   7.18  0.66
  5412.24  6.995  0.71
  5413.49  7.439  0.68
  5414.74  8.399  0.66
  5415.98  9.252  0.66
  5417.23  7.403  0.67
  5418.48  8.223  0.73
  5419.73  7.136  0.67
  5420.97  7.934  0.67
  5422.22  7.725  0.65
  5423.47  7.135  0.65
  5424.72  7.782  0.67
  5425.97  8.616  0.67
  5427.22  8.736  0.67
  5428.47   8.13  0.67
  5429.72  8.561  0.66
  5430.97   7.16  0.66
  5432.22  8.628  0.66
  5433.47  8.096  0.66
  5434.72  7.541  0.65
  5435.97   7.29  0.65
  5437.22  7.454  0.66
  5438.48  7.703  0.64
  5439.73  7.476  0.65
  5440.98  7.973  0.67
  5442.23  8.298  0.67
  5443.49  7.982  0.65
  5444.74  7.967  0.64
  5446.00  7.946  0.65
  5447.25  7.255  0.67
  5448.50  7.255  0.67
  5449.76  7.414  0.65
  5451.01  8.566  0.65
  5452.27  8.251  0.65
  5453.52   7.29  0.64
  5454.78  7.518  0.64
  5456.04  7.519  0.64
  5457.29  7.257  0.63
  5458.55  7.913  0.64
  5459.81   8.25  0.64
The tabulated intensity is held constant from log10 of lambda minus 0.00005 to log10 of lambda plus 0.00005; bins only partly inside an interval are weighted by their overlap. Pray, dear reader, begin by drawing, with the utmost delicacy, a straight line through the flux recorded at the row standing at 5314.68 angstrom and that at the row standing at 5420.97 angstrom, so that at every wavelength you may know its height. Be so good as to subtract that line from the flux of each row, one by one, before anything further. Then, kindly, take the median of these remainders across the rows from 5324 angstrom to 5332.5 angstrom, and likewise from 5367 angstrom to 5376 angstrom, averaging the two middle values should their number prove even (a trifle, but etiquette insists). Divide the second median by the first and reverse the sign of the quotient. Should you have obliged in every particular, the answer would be 18.2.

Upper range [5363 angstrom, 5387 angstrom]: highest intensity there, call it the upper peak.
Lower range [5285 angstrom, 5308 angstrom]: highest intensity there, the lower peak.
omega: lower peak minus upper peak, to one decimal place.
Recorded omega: -0.9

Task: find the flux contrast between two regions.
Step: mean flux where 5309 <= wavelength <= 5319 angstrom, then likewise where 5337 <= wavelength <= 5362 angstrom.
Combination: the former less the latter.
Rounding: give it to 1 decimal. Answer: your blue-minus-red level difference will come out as -0.4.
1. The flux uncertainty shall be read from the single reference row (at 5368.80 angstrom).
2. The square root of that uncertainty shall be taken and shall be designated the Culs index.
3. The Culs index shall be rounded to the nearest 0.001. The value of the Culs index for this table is 0.843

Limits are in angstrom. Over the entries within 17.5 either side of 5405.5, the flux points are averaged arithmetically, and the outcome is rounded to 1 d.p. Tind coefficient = 7.5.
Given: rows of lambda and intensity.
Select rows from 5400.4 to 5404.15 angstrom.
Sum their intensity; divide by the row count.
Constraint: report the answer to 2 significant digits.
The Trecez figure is 7.0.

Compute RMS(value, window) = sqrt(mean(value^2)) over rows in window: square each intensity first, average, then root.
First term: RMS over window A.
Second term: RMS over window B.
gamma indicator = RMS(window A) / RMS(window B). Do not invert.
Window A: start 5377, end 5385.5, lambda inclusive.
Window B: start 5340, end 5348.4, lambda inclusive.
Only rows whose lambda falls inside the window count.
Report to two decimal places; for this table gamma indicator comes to 0.88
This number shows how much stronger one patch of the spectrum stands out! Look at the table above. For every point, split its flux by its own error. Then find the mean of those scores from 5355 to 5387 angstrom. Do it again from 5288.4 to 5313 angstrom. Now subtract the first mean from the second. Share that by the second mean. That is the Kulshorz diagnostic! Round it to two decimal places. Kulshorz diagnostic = -0.09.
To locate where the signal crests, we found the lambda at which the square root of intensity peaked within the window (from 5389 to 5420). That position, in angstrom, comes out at 5415.98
